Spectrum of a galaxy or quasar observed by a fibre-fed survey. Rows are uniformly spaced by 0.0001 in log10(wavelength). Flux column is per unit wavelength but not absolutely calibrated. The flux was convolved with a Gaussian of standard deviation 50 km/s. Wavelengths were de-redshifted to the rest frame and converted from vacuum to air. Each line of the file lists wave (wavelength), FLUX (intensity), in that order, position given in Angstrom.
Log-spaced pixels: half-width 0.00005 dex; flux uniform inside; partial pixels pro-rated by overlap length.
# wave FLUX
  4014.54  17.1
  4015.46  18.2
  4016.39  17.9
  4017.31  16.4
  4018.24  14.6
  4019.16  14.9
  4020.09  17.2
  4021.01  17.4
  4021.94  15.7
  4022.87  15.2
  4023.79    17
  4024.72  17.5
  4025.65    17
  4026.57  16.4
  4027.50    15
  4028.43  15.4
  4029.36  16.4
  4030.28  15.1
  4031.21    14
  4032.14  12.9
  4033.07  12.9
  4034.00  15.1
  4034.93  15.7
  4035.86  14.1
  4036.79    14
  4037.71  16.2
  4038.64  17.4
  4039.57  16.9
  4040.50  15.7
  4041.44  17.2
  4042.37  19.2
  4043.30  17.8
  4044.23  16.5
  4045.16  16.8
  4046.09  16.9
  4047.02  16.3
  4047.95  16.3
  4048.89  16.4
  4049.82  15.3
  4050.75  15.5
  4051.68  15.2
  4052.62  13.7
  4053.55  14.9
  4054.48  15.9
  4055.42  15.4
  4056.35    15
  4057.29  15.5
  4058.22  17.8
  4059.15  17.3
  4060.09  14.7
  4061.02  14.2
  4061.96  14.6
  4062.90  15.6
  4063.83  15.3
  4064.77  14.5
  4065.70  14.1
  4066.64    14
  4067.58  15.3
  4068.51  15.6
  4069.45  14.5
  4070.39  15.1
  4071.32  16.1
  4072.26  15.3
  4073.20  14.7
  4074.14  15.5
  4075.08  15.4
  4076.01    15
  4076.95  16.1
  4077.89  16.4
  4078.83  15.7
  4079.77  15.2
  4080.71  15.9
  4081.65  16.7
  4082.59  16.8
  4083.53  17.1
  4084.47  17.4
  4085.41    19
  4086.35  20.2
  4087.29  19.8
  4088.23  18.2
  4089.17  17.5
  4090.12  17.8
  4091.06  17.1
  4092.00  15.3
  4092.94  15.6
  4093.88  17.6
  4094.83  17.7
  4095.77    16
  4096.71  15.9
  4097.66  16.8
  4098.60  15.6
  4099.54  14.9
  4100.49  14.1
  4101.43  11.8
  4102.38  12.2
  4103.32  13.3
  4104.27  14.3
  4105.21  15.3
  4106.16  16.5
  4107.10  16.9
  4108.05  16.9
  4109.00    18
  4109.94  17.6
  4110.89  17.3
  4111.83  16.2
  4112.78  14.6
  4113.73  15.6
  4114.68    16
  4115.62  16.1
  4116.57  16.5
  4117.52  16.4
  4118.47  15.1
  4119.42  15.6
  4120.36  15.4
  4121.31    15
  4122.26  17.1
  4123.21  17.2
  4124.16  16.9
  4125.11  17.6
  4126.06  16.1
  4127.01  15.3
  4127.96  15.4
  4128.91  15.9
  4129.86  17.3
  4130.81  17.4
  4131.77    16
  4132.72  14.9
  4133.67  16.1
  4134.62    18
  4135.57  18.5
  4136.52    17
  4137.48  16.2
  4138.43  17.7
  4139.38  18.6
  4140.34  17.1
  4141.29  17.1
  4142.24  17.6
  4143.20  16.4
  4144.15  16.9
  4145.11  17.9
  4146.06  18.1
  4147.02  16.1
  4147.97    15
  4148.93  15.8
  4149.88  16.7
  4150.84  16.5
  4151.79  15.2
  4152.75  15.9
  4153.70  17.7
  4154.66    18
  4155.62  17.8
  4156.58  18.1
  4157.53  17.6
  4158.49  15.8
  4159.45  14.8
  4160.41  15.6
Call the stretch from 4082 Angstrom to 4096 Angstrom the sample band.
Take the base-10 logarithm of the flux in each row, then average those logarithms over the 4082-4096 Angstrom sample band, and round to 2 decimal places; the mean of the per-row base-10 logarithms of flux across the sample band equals 1.24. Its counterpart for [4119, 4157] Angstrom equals 1.22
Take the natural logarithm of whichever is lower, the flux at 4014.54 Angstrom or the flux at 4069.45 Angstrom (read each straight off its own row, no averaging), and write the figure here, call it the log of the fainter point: 2.67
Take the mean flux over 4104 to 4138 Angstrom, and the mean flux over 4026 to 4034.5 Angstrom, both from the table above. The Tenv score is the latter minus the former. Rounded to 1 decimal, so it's -1.5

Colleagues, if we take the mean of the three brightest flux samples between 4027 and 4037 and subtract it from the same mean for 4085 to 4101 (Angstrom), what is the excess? 3.8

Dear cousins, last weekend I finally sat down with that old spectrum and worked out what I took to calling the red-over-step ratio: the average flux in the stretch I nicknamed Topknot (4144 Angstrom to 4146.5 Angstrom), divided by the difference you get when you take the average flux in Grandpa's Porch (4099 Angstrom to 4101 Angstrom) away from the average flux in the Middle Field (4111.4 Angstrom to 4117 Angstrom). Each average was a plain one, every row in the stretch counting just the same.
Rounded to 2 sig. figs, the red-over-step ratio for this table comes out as 13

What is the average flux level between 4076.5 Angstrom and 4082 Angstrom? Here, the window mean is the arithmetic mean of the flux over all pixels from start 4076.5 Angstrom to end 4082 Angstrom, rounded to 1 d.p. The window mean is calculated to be 16.0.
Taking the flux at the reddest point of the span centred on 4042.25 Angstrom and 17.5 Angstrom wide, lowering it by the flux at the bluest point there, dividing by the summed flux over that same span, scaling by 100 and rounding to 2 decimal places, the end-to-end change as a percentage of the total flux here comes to 0.13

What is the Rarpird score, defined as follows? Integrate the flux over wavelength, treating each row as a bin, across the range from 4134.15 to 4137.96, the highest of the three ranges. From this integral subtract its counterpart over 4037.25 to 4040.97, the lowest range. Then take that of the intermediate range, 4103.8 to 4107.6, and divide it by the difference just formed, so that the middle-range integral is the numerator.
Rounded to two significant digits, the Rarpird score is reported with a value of 12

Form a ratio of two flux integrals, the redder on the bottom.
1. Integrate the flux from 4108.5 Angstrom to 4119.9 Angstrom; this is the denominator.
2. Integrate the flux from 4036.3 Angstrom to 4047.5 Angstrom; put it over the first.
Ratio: 1.01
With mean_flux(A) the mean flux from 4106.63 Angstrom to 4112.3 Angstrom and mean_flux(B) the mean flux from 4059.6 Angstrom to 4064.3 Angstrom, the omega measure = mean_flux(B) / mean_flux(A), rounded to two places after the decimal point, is 0.87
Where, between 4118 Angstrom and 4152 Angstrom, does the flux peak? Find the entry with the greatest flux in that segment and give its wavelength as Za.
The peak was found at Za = 4139.38 Angstrom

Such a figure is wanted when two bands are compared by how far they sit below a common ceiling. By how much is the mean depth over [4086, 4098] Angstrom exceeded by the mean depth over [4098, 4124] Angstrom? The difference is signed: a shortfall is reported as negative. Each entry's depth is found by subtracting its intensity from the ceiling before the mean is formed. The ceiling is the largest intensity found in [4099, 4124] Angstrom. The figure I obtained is 1.7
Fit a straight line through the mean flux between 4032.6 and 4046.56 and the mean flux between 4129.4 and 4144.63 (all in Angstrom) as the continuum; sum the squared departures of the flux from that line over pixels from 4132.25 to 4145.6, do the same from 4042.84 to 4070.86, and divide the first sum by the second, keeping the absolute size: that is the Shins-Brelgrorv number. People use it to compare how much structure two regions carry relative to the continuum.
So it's 0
